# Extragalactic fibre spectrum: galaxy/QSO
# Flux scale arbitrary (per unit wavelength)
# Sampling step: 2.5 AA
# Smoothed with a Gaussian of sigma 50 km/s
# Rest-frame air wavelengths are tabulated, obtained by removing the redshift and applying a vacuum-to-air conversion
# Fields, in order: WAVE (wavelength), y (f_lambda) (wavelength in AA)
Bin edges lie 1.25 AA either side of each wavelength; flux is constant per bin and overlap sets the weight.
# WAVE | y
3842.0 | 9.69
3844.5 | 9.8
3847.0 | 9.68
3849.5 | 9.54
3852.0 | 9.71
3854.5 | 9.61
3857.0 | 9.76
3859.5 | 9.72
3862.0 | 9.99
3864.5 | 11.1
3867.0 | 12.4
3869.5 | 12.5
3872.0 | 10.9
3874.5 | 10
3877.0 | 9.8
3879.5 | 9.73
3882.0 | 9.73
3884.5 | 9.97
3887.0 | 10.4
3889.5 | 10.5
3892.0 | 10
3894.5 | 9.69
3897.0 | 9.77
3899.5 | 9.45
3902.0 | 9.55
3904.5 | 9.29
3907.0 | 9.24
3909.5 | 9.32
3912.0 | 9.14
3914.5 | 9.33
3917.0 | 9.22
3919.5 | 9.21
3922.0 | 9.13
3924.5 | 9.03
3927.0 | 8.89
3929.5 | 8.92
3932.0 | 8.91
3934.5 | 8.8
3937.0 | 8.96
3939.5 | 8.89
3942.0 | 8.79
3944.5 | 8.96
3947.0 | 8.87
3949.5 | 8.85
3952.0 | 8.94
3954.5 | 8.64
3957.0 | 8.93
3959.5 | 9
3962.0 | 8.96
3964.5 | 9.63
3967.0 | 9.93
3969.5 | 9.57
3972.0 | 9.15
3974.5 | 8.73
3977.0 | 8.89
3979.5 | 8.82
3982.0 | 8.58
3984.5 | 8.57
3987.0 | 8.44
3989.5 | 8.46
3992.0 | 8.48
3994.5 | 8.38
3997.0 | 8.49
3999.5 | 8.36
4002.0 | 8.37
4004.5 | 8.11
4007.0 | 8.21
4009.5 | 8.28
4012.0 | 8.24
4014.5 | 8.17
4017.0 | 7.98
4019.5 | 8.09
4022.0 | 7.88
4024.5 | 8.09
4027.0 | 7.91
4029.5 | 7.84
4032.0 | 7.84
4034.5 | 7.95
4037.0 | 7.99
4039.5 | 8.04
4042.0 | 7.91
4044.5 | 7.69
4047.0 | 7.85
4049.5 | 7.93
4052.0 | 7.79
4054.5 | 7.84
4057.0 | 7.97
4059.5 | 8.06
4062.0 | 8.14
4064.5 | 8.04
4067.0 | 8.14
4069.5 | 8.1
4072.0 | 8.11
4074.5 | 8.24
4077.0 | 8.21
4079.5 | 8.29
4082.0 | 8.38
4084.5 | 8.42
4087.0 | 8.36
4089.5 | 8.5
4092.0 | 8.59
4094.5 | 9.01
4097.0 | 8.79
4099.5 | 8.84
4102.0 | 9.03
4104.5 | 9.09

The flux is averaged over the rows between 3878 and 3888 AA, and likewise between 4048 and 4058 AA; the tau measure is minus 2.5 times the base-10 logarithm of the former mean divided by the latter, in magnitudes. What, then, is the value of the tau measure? -0.25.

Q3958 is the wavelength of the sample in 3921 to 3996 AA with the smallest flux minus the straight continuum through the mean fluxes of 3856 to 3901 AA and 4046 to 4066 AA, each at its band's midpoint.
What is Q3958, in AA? 3927.0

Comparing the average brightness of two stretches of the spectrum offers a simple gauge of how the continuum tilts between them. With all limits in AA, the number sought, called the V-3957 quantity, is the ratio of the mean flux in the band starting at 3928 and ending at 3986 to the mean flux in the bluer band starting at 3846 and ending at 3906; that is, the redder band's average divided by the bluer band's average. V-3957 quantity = 0.887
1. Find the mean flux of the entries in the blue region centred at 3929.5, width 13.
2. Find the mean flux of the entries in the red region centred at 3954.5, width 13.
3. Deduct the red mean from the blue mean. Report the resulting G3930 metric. 0.04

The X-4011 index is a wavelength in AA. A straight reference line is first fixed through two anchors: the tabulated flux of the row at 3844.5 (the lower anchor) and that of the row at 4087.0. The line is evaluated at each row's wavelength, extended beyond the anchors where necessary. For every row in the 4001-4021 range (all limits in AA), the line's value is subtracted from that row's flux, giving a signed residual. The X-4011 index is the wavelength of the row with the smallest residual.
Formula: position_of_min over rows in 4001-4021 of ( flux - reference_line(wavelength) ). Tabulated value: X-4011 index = 4017.0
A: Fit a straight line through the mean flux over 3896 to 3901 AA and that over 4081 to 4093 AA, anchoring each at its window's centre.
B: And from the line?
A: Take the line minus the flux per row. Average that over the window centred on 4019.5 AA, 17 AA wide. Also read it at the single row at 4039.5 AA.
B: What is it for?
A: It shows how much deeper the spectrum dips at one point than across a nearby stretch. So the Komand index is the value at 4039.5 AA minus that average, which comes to -0.1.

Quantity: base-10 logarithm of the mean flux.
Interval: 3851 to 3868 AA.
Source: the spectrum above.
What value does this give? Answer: 1.01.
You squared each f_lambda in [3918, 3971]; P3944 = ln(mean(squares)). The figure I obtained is 4.40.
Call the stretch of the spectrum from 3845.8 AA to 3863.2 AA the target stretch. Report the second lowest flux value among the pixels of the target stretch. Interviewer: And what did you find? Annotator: 9.61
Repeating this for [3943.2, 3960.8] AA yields 8.85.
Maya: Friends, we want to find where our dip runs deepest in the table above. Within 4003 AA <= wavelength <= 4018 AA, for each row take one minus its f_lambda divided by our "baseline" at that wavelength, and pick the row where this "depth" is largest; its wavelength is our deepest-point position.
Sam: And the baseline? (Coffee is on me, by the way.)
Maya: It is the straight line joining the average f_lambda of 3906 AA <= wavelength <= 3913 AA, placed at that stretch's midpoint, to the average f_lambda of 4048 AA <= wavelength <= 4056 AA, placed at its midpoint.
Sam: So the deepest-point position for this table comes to 4017.0 AA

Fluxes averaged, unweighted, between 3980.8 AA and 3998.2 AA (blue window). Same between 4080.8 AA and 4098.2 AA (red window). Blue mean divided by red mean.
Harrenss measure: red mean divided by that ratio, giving 8.7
